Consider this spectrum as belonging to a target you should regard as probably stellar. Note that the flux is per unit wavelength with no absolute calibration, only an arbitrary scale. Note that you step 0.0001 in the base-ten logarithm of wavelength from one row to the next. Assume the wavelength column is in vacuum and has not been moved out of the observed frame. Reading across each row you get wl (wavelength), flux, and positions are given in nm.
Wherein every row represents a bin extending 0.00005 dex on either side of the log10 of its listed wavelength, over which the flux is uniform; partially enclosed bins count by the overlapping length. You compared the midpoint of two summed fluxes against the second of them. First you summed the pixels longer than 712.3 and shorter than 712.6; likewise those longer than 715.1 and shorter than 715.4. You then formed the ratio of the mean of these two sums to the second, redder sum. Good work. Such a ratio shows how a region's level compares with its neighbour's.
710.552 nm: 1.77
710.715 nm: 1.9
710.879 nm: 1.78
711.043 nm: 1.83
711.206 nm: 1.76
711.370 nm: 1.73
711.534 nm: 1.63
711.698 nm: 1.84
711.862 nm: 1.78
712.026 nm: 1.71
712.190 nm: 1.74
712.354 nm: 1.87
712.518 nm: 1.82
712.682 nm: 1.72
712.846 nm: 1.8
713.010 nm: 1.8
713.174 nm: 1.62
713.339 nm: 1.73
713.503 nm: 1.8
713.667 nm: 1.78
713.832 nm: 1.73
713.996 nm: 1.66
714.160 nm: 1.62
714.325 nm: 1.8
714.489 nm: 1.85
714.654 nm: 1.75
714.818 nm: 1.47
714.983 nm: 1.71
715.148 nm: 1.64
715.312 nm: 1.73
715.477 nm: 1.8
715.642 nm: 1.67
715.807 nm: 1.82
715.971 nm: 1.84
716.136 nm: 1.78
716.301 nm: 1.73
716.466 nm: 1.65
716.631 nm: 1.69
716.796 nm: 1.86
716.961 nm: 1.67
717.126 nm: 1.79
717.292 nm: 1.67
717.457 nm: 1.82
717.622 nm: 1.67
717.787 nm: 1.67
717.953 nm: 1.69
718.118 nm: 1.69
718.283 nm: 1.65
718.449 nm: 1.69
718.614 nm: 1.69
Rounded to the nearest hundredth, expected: 1.05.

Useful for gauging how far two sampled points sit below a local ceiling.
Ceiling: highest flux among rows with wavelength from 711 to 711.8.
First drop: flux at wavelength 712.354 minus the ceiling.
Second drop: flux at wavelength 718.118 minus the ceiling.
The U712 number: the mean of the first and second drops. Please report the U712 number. -0.06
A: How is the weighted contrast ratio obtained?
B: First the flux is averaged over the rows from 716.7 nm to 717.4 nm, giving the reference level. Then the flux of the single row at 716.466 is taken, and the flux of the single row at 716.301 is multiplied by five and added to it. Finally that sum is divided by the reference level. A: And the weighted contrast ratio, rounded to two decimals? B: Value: 5.89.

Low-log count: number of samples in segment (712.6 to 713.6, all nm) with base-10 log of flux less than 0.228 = 1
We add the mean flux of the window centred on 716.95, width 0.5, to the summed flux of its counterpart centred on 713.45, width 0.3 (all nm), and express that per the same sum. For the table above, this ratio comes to 1.50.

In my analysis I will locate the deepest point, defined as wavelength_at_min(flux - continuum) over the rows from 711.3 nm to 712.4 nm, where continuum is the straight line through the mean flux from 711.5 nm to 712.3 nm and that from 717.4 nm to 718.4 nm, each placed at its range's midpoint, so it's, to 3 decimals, 711.534 nm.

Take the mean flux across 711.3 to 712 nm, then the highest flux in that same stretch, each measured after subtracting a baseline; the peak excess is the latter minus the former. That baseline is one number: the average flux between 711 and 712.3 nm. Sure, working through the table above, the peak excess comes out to 0.10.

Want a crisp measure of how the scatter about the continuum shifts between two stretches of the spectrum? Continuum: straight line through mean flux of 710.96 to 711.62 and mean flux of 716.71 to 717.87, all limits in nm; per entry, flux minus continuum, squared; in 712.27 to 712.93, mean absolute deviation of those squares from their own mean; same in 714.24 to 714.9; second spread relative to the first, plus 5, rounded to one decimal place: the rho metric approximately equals 9.7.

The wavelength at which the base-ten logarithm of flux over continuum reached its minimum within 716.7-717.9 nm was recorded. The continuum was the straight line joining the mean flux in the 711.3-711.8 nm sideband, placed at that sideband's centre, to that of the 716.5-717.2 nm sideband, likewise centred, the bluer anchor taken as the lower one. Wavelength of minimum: 717.787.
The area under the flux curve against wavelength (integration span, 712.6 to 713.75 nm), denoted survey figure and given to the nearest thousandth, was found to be 2.012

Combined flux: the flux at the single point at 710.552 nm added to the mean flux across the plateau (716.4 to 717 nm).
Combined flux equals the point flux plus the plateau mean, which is 3.49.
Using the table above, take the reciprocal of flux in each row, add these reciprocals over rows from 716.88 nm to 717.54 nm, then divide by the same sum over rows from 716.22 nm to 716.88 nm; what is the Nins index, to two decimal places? 1.00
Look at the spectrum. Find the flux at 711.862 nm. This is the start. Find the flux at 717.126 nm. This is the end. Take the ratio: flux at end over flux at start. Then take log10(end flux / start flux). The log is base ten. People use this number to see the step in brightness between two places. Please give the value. 0.00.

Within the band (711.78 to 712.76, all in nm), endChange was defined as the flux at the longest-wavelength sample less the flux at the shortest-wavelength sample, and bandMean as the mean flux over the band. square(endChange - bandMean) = 3.36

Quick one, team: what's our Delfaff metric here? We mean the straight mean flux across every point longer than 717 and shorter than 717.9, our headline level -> 1.72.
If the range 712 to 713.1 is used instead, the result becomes 1.78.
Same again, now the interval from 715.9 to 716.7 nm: 1.74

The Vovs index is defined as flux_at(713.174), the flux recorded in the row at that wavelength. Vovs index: 1.62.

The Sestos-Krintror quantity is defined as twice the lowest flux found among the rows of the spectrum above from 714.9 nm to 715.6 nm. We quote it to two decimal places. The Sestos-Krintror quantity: 3.28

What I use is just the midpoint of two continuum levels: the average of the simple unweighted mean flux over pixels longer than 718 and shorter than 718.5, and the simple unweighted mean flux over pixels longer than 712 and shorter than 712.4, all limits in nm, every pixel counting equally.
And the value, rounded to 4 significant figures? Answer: 1.725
